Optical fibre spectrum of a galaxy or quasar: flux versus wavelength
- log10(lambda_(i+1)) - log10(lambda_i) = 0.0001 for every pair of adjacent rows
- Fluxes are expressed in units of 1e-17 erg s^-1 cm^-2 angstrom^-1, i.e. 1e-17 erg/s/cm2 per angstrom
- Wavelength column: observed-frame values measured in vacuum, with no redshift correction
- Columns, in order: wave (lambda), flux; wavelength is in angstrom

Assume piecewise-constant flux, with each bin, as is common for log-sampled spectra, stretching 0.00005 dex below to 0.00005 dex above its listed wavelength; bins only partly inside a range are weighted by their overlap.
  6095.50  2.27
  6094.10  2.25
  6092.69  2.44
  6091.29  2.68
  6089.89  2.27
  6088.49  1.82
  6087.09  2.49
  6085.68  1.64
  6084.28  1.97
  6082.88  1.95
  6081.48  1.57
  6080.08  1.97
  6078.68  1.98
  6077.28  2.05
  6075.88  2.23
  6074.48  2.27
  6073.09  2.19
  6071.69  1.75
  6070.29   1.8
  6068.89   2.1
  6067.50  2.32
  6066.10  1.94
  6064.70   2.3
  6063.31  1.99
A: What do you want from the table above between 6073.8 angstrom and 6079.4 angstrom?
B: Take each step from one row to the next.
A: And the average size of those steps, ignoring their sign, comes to 0.1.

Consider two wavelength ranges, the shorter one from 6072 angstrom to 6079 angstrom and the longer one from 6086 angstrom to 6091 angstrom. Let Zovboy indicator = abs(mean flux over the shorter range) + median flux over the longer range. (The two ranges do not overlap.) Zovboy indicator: 4.4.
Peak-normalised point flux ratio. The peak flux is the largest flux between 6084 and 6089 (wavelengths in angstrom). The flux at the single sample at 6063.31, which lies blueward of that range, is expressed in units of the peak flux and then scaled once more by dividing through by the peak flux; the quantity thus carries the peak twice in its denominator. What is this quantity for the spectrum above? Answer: 0.32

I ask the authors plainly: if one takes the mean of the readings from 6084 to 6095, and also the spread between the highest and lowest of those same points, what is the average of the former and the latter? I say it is 1.62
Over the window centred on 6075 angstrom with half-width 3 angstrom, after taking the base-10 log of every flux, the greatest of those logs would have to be 0.36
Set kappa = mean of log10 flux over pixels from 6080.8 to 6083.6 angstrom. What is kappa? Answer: 0.24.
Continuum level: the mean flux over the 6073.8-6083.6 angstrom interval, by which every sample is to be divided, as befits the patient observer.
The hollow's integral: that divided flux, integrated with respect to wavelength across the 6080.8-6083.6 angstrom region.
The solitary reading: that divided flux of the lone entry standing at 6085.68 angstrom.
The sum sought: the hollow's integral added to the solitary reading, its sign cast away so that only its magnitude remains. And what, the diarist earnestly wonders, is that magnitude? 3.3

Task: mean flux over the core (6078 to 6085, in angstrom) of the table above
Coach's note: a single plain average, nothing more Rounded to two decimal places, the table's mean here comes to 1.89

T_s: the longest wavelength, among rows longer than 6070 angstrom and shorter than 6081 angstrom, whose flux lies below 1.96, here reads 6071.69 angstrom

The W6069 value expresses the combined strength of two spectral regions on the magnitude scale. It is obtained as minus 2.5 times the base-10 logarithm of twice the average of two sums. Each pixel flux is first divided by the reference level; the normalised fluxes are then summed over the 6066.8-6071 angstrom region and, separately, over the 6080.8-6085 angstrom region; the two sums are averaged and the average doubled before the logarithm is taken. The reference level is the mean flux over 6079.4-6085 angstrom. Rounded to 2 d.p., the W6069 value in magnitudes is -1.99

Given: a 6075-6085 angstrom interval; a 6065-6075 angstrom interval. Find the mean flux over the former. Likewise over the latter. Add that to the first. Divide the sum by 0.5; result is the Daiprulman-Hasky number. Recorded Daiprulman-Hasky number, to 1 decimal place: 8.0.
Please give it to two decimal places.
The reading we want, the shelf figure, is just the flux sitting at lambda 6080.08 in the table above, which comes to 1.97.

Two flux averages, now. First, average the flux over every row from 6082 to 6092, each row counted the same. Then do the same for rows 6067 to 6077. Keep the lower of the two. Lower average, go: 2.09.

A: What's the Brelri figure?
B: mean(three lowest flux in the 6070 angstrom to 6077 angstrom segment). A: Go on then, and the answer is 1.91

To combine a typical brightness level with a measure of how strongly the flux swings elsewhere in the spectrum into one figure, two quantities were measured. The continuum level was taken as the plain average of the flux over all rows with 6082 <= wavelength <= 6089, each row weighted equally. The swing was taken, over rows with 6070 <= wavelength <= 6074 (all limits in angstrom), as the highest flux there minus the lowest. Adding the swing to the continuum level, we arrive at 2.41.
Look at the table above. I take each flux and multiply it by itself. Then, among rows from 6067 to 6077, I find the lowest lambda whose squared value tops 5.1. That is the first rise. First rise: 6067.50 angstrom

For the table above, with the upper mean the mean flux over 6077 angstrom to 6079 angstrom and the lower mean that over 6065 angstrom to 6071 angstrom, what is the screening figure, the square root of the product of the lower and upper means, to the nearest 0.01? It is 2.03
